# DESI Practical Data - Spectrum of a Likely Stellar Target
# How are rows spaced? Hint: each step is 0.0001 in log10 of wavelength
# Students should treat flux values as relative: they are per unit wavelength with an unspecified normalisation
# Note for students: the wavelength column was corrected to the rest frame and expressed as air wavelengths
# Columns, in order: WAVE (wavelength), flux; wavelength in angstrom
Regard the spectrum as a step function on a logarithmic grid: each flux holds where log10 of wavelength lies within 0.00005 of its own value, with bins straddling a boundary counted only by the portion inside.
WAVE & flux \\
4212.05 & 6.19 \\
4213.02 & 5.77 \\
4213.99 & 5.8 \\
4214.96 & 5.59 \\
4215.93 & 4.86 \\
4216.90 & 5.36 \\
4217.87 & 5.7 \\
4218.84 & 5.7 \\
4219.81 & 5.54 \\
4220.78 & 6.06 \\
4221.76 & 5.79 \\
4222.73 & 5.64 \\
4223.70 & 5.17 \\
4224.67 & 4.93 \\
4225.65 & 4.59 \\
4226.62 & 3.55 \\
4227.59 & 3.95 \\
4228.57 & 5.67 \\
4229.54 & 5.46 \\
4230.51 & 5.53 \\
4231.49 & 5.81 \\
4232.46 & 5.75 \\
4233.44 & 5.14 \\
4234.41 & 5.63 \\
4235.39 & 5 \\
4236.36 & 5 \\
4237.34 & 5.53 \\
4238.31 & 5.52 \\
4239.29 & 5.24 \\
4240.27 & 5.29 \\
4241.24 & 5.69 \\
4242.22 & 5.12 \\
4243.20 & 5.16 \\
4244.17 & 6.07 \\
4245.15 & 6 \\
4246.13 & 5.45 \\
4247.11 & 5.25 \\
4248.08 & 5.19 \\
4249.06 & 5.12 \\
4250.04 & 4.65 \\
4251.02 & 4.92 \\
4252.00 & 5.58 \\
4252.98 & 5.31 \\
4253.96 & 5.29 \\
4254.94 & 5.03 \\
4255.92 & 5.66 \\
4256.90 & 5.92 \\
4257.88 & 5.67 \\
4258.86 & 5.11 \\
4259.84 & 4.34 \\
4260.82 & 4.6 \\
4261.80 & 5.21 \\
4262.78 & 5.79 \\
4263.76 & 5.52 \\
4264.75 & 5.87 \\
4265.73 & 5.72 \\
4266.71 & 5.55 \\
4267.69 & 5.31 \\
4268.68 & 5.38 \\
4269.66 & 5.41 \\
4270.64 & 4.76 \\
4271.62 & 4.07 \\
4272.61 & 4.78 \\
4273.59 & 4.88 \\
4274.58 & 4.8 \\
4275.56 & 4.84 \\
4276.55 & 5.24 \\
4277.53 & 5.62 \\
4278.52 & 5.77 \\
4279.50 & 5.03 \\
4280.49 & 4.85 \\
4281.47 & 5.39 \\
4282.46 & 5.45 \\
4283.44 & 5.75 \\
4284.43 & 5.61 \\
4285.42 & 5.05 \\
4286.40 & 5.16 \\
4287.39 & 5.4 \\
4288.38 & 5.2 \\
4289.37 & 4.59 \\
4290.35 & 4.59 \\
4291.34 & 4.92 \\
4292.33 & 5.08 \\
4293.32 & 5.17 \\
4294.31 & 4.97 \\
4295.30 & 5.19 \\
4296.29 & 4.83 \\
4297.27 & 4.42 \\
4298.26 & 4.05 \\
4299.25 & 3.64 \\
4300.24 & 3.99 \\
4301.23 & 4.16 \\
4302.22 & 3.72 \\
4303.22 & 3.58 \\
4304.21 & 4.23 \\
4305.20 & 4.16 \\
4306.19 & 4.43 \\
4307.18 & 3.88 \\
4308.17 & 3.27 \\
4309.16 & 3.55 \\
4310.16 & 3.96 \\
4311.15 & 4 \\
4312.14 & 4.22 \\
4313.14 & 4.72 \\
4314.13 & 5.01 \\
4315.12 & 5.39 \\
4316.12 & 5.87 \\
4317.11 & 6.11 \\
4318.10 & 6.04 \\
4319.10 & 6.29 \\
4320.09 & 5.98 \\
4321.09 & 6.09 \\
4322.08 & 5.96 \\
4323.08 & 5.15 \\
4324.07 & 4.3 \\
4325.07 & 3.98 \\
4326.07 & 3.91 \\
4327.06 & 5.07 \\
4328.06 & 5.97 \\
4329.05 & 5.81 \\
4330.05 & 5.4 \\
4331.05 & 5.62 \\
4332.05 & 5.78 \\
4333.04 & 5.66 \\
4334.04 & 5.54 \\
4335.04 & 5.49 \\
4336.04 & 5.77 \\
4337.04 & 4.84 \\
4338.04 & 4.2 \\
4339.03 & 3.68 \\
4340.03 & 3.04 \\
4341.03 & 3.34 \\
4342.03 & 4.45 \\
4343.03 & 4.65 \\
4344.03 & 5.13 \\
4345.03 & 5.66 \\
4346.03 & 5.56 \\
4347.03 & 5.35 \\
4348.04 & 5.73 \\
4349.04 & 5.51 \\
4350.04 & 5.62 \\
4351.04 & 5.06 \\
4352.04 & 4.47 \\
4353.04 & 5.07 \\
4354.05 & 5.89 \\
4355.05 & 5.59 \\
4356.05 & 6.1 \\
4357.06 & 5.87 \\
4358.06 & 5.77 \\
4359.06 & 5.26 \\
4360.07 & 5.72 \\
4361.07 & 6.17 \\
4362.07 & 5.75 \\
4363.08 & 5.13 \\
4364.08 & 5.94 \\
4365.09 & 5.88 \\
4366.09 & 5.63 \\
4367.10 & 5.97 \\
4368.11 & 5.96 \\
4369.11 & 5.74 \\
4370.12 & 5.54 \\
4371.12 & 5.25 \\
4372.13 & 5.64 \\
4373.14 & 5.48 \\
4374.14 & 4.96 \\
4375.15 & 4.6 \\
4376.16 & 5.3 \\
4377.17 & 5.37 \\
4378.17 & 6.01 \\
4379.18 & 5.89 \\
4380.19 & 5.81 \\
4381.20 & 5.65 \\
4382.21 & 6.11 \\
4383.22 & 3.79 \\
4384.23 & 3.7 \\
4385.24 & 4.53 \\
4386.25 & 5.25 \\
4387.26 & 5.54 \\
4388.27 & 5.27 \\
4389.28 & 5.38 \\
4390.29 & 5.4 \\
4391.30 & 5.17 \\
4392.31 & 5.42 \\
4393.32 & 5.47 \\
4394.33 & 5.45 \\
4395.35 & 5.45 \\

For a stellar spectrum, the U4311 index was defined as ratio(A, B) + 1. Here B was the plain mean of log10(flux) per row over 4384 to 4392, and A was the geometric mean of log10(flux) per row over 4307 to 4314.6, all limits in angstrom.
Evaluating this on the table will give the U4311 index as 1.86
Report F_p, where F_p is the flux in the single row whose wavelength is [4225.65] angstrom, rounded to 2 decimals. 4.59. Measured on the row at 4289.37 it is 4.59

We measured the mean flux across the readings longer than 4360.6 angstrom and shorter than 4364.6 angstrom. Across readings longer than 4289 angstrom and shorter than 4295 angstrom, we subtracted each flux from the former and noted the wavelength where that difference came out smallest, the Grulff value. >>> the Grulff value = 4293.32 angstrom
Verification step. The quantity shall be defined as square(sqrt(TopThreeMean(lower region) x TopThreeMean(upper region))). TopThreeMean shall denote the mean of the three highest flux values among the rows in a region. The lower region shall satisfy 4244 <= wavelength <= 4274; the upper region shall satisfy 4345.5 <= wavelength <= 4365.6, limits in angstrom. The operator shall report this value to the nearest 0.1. 36.4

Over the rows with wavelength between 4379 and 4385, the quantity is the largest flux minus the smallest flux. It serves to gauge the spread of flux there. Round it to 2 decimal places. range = 2.41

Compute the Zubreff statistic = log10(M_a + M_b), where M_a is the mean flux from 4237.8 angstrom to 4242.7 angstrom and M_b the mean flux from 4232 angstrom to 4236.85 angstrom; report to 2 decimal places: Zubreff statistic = 1.03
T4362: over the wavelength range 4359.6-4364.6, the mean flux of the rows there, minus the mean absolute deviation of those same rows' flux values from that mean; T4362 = 5.5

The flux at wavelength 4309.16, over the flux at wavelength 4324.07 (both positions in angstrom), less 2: -1.17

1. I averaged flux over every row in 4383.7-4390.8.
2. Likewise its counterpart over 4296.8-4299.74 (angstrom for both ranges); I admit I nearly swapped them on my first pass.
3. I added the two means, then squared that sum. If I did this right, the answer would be 82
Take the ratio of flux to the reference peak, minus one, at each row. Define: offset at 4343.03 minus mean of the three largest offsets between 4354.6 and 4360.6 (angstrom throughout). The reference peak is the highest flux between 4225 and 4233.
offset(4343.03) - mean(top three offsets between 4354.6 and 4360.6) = -0.22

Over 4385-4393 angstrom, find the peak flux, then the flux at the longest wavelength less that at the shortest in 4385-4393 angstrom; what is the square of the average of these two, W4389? 10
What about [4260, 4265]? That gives 13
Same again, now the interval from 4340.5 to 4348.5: 16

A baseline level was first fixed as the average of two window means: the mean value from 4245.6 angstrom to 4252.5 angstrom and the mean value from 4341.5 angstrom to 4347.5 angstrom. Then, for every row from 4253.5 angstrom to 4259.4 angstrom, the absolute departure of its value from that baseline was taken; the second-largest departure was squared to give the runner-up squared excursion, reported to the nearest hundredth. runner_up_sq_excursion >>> 0.27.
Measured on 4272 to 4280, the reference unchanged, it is 0.22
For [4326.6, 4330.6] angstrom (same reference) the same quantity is 0.44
